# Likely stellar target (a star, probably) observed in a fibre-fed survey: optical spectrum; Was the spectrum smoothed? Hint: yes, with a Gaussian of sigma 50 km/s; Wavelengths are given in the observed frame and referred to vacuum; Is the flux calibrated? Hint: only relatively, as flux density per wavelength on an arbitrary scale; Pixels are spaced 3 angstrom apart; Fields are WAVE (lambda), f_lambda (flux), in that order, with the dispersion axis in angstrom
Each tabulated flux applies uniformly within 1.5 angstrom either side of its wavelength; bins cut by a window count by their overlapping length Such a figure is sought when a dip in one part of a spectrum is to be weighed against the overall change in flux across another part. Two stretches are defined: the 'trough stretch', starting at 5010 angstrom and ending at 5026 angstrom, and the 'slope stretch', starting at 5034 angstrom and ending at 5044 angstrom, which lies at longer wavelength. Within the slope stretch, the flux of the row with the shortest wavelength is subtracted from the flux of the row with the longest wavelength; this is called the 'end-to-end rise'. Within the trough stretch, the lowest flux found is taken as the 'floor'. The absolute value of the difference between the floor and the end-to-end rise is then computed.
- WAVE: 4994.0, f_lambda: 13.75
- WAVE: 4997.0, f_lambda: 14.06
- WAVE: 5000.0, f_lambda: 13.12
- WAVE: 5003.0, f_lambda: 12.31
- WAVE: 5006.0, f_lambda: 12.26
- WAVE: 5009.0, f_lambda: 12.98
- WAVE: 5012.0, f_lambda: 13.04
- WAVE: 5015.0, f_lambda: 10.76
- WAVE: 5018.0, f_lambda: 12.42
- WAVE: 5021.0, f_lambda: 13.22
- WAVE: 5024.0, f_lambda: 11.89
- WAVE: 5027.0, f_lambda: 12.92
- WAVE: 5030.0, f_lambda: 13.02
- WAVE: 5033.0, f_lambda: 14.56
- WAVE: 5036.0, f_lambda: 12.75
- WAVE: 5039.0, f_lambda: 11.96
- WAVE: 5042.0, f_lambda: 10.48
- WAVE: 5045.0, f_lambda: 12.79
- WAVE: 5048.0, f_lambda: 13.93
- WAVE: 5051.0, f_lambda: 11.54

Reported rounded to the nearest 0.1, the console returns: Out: 13.0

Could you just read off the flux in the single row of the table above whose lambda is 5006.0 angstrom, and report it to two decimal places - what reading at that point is 12.26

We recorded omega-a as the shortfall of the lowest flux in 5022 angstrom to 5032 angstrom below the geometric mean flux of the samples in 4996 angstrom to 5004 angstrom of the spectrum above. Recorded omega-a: 1.3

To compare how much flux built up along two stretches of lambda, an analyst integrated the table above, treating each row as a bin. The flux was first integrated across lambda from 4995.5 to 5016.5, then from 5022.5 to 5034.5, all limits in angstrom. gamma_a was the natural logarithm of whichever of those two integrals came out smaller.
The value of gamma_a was 5.1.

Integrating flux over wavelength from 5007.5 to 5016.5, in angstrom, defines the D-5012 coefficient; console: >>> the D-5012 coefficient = 110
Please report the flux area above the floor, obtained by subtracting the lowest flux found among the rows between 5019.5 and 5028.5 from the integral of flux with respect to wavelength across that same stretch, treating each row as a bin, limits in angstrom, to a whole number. 102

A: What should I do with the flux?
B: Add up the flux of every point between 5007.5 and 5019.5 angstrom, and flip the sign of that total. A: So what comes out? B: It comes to -49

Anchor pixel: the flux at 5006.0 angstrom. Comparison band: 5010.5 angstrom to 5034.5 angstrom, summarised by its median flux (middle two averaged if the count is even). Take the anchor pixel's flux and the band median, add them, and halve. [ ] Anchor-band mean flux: 12.6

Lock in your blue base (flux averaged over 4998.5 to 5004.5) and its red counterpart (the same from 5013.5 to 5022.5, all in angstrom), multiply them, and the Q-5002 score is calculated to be 154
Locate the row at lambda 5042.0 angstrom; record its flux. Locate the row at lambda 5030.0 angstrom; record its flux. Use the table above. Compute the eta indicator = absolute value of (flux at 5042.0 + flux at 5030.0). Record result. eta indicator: 23.5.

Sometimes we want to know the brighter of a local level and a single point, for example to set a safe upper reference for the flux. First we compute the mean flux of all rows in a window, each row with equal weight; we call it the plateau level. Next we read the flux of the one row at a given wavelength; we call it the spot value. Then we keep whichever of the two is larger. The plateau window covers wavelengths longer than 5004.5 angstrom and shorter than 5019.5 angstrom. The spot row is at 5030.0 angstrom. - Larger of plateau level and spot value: 13.0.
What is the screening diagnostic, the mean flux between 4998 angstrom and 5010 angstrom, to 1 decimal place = 12.7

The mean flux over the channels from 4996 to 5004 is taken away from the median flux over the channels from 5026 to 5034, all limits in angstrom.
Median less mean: -0.14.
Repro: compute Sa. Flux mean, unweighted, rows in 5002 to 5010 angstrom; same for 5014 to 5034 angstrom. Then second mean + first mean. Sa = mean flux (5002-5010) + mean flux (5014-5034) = 25.2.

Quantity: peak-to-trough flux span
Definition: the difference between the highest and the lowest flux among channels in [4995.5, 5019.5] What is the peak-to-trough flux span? 3.3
